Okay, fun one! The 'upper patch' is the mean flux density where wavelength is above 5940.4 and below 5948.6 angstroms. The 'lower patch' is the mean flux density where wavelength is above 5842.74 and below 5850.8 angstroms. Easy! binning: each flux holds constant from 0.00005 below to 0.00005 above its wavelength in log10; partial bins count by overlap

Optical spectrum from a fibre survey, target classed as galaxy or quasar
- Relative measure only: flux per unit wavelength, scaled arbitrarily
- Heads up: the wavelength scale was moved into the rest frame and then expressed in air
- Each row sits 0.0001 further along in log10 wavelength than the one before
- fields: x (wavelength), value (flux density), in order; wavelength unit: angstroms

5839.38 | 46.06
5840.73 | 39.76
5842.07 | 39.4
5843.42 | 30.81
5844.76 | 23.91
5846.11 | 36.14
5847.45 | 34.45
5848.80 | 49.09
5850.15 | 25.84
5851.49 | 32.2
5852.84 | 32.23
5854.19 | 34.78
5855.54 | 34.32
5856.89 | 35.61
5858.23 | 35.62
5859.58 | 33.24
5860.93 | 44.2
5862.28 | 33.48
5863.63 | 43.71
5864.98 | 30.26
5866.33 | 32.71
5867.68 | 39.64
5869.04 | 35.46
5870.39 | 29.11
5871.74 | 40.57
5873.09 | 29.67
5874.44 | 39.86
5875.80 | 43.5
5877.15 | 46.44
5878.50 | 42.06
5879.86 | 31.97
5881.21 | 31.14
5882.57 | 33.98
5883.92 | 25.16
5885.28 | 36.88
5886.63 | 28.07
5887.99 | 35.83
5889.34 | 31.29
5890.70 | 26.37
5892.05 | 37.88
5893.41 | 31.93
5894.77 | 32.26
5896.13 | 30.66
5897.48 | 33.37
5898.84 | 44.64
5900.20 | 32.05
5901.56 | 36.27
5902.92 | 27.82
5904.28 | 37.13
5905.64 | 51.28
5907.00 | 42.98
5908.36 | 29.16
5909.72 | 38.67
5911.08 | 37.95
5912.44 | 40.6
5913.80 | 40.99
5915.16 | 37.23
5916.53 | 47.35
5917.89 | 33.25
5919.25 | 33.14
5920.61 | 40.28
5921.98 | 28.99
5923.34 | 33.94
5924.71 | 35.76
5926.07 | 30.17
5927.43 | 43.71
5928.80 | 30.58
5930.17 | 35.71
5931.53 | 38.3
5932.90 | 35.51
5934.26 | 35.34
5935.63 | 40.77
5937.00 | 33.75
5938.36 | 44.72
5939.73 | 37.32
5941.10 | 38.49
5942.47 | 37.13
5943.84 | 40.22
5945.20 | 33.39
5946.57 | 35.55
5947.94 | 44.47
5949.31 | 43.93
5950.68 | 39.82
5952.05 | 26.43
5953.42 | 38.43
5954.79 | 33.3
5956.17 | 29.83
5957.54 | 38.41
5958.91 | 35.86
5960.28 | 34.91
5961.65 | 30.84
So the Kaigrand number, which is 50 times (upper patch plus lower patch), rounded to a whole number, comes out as 3579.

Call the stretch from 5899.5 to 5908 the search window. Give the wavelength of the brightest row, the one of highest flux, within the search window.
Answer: 5905.64 angstroms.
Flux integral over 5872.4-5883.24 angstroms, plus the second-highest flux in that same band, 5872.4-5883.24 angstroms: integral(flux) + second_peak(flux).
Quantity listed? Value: 448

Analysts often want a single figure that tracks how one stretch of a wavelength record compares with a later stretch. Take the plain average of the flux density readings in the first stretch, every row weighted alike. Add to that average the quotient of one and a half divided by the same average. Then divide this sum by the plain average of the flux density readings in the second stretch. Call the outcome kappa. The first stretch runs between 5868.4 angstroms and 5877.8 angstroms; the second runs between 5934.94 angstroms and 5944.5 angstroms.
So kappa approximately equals 0.97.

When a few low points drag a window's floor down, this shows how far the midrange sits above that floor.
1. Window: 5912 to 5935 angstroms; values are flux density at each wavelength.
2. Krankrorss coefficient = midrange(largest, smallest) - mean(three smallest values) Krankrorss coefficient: 8.3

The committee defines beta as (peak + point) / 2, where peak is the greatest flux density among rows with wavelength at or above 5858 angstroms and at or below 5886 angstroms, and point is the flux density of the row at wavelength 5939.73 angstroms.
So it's 42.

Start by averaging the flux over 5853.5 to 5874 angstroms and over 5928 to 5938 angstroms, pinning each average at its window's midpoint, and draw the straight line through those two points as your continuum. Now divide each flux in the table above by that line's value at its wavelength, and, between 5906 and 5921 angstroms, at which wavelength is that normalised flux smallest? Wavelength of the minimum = 5908.36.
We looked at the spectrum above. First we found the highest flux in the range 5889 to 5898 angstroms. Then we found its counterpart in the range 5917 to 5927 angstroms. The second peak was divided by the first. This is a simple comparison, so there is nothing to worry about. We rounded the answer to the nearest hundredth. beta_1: 1.06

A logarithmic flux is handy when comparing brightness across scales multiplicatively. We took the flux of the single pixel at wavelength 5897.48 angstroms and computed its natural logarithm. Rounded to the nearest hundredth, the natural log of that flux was 3.51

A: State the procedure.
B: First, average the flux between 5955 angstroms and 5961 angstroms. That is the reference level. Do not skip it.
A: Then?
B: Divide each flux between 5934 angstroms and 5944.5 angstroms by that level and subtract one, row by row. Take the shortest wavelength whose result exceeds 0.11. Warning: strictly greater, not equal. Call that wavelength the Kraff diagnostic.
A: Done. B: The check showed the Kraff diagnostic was 5935.63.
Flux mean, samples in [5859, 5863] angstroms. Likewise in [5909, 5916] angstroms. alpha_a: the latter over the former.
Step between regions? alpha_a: 1.06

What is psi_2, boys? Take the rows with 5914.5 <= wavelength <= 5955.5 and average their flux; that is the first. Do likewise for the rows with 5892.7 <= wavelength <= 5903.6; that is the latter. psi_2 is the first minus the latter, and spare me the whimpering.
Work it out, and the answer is 3.3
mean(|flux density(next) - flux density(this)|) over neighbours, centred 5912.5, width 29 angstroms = 7.1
